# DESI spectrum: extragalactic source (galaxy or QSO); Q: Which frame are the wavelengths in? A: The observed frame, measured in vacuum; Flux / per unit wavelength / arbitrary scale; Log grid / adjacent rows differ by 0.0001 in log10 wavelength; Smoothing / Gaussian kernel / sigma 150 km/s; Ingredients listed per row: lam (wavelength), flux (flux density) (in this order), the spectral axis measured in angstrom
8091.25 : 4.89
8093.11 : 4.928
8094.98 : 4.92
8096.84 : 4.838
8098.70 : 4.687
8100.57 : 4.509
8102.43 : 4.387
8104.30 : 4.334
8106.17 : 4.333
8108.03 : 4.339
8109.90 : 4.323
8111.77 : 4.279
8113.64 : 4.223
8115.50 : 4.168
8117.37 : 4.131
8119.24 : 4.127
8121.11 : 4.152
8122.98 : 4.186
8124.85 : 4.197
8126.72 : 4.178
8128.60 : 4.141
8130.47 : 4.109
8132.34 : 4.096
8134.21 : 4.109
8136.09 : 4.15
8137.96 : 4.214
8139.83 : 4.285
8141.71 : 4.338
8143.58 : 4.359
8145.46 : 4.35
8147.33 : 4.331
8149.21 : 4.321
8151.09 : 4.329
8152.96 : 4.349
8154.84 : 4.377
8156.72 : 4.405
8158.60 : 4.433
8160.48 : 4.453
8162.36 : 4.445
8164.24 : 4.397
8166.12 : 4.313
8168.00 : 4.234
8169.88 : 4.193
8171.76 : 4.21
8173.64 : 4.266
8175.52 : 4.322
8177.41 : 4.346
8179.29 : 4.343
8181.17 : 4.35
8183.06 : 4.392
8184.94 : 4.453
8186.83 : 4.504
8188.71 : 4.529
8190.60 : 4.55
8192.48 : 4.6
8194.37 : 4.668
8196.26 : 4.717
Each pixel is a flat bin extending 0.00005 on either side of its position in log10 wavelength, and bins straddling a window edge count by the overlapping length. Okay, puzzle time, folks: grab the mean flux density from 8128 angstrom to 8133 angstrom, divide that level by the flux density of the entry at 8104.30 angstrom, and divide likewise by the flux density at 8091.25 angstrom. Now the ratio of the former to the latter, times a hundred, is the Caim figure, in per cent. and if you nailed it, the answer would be 113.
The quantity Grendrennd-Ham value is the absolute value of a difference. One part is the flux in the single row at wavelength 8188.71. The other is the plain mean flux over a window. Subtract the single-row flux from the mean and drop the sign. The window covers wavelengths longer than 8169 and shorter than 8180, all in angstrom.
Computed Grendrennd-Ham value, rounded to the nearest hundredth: 0.25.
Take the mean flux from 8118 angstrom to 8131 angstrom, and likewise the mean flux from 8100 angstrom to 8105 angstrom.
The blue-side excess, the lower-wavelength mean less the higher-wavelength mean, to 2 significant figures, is 0.25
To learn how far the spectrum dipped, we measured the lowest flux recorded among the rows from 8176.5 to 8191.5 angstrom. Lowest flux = 4.343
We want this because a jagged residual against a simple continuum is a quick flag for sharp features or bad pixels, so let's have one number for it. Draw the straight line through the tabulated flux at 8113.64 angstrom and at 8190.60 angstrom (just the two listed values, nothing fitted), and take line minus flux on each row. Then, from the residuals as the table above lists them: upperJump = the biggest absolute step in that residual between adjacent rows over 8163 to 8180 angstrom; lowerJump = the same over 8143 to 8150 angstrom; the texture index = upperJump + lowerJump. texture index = 0.119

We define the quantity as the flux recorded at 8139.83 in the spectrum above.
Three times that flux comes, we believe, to 12.9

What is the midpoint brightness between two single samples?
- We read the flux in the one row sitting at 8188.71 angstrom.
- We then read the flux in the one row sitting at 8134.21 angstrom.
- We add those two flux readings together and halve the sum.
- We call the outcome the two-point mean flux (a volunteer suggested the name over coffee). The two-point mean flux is 4.32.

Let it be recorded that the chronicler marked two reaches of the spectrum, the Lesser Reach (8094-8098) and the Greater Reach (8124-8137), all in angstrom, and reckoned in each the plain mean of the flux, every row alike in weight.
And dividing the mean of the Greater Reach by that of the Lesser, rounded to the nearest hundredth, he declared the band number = 0.85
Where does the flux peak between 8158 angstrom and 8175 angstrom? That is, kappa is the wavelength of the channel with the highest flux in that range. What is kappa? 8160.48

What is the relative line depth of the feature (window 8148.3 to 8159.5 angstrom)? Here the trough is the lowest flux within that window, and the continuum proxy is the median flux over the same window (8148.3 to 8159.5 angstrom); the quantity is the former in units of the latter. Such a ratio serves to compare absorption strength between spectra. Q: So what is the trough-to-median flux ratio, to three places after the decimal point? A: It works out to 0.990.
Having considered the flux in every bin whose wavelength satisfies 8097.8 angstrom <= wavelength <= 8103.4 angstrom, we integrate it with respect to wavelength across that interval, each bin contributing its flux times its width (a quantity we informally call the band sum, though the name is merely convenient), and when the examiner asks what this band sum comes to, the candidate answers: 25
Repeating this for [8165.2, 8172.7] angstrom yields 32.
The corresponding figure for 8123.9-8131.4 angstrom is 31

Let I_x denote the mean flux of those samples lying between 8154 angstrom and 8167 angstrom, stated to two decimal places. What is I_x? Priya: 4.40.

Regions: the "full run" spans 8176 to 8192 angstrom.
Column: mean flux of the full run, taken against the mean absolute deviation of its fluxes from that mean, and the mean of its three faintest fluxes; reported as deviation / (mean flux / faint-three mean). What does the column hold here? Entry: 0.074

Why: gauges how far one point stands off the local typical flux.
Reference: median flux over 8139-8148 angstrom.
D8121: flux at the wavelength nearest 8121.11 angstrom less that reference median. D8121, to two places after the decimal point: -0.19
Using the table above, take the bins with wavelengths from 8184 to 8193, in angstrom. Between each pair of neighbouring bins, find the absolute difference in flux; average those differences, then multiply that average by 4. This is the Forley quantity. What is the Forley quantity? 0.15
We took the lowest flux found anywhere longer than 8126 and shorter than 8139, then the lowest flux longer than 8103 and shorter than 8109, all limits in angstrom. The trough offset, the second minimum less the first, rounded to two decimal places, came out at 0.24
